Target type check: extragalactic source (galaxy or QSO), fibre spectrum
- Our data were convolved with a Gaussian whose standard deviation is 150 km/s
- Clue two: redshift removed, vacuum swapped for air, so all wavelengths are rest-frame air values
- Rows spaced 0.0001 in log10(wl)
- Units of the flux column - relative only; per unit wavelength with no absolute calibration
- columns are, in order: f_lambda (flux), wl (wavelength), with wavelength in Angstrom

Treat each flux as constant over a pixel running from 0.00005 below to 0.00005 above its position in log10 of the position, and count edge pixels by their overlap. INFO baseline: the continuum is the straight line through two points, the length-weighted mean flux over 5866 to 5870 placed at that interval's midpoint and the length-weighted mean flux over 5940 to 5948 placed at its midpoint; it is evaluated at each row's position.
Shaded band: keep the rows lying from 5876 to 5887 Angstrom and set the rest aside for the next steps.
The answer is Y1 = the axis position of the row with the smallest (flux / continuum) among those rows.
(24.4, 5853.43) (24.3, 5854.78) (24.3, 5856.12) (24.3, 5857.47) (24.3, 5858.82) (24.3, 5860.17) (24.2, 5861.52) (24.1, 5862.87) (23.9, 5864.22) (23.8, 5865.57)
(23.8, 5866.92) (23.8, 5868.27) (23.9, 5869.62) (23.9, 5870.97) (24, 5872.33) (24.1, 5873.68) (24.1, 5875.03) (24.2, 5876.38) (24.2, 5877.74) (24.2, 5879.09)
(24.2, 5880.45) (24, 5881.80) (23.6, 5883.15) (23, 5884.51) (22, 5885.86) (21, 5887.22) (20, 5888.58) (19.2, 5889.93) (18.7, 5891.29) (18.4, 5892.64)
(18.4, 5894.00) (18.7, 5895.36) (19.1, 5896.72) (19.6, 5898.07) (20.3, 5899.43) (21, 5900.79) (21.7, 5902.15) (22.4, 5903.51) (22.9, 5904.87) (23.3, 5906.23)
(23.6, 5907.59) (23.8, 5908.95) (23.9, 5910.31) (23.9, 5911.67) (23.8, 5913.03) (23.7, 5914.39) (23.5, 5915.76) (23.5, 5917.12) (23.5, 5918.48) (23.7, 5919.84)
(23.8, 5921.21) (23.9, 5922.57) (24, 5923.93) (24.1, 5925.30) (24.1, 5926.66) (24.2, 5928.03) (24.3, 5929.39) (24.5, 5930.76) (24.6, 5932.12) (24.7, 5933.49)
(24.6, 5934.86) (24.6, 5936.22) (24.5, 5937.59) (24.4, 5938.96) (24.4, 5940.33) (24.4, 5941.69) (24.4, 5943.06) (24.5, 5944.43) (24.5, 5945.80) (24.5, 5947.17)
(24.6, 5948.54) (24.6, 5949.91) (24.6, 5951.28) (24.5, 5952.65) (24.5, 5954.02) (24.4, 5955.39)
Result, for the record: 5885.86 Angstrom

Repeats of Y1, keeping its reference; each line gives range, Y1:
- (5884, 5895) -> 5894.00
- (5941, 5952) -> 5943.06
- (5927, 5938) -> 5928.03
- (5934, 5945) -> 5943.06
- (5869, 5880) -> 5870.97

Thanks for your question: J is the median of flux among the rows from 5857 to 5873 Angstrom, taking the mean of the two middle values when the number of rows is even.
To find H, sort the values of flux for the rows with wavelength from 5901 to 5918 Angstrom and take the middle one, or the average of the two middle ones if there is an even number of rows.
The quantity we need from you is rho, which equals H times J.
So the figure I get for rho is 564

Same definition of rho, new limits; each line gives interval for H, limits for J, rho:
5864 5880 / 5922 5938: 584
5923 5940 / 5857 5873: 586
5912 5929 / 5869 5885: 572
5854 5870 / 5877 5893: 543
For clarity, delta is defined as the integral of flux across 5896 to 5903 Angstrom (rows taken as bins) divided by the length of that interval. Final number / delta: 20.4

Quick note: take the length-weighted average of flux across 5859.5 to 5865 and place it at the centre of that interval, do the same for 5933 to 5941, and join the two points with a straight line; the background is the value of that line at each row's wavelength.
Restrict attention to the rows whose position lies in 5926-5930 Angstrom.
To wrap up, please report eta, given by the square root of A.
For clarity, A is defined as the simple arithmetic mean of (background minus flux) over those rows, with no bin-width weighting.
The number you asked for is 0.5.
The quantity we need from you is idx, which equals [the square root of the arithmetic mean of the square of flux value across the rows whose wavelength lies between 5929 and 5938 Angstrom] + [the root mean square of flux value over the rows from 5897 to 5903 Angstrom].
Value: 45.2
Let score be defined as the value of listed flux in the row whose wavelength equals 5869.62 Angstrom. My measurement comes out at 23.9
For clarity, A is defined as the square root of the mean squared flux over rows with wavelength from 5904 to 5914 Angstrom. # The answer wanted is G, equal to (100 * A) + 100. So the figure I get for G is 2460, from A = 23.6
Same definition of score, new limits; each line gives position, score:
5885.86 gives 22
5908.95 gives 23.8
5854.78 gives 24.3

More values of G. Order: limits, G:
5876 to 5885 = 2492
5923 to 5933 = 2526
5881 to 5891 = 2289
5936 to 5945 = 2546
